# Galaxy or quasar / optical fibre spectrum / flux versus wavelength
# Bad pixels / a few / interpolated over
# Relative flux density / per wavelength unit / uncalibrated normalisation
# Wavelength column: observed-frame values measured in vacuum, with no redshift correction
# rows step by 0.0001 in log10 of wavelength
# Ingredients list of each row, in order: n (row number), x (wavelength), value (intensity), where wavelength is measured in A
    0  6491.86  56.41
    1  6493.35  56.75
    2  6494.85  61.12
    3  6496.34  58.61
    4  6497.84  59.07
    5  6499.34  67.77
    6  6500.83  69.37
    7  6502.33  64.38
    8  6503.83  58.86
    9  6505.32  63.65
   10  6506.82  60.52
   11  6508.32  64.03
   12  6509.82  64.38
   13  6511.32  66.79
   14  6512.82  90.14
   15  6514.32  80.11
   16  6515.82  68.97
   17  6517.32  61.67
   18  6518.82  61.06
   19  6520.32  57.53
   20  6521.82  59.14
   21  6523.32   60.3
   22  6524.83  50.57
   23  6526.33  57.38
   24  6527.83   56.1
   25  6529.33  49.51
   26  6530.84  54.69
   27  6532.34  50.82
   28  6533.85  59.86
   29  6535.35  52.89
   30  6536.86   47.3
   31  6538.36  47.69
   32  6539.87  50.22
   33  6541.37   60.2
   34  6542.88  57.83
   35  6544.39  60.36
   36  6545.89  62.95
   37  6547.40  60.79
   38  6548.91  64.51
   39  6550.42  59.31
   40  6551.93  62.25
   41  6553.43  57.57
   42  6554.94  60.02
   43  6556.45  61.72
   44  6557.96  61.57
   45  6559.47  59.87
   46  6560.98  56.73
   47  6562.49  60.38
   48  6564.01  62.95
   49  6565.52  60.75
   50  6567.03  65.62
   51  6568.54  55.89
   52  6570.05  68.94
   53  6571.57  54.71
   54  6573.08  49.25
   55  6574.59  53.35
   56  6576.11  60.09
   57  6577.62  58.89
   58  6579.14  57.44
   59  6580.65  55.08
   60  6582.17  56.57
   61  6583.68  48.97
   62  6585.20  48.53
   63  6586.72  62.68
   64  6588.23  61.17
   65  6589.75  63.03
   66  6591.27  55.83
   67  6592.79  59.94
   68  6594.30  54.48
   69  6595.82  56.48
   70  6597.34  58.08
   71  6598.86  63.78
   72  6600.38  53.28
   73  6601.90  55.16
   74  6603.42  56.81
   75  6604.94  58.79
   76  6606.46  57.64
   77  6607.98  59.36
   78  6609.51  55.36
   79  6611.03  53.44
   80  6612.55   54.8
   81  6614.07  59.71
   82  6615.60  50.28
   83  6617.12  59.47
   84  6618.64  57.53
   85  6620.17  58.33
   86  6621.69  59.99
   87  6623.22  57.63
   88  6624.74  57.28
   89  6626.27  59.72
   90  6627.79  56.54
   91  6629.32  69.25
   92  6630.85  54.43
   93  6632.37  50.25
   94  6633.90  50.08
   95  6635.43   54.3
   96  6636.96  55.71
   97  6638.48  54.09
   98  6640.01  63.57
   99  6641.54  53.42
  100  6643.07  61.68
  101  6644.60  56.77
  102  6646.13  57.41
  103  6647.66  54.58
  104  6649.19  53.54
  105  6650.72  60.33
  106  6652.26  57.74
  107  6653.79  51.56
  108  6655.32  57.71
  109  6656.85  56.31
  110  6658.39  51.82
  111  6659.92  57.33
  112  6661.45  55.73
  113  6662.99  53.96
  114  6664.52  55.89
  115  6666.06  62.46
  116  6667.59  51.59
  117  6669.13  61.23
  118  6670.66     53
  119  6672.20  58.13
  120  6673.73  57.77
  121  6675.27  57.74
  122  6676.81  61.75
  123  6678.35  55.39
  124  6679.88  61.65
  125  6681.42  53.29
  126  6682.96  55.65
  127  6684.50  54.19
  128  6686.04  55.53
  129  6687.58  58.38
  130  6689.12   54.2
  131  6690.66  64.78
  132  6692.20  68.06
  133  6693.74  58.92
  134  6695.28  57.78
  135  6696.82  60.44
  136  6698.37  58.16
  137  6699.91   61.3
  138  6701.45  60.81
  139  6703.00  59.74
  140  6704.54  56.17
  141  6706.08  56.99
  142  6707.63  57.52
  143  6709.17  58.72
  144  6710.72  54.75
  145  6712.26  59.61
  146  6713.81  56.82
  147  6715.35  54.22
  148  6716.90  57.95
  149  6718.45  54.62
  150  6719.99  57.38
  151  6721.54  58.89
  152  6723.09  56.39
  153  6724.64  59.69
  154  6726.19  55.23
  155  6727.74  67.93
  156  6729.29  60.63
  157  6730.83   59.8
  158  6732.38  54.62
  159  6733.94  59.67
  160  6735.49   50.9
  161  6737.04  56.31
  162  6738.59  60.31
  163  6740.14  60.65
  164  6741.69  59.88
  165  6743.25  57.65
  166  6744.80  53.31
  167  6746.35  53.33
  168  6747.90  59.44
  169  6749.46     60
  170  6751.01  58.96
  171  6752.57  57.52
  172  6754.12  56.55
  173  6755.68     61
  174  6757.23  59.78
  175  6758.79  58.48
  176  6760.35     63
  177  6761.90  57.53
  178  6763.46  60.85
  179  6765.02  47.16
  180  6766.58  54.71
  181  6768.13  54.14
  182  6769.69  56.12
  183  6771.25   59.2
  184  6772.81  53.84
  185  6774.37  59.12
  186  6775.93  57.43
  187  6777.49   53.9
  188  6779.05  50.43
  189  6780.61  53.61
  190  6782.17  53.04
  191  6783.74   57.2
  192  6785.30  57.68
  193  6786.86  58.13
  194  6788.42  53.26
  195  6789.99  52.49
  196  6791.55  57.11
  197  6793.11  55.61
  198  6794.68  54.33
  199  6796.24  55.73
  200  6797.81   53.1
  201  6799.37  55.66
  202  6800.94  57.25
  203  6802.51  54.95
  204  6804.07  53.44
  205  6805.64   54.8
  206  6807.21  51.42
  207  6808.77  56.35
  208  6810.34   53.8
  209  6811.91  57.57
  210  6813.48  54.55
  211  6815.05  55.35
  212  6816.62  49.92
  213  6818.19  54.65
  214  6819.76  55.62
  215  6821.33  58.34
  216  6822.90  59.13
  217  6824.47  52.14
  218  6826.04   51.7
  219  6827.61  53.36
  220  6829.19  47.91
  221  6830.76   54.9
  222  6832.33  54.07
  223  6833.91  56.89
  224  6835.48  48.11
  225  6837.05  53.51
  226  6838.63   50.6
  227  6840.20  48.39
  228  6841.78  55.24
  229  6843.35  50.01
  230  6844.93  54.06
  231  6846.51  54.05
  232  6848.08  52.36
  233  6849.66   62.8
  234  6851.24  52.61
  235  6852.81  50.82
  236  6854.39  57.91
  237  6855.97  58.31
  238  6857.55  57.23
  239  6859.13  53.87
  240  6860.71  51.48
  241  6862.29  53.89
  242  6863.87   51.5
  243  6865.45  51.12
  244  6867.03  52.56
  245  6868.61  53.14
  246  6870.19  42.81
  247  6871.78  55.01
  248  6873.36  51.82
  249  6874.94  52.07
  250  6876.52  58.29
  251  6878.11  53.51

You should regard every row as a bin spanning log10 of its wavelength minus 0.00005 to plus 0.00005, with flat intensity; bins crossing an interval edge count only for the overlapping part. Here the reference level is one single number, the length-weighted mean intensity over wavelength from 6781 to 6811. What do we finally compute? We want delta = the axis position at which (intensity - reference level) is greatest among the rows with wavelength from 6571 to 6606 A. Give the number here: 6598.86 A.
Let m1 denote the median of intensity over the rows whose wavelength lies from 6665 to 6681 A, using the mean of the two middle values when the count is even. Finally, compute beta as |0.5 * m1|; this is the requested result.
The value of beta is 29.0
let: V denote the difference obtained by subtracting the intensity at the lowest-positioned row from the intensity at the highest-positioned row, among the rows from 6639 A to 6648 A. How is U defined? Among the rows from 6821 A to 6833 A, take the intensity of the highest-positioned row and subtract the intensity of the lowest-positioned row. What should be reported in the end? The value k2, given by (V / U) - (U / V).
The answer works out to 1.6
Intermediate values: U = -4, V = -9.0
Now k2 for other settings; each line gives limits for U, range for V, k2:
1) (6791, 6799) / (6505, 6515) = -3.9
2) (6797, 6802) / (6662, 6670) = 1.2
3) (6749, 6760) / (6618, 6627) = -0.7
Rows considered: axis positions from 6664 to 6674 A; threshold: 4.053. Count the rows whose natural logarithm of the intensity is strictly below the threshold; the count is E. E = 3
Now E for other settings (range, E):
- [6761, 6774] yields 6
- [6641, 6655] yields 6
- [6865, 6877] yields 7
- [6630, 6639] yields 6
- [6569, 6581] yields 5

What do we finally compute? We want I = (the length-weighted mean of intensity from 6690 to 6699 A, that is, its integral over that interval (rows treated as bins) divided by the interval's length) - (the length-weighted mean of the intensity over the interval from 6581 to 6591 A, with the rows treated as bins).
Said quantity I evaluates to 5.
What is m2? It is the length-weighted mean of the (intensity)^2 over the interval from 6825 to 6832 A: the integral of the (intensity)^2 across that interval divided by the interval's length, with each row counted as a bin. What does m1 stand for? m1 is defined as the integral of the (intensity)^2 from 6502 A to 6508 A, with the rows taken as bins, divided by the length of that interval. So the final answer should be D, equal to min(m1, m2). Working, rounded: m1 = 3829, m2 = 2722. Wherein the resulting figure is 2722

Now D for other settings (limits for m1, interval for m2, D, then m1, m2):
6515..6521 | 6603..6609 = 3375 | 3937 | 3375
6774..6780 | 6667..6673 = 3027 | 3027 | 3167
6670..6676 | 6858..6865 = 2793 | 3221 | 2793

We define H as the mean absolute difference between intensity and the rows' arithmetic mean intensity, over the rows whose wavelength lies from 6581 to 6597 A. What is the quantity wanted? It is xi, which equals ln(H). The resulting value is 1.4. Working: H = 3.95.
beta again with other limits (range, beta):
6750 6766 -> 29.4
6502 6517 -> 32.2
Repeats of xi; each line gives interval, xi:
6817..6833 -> 0.9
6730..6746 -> 1.0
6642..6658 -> 0.8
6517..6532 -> 1.2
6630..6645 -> 1.2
